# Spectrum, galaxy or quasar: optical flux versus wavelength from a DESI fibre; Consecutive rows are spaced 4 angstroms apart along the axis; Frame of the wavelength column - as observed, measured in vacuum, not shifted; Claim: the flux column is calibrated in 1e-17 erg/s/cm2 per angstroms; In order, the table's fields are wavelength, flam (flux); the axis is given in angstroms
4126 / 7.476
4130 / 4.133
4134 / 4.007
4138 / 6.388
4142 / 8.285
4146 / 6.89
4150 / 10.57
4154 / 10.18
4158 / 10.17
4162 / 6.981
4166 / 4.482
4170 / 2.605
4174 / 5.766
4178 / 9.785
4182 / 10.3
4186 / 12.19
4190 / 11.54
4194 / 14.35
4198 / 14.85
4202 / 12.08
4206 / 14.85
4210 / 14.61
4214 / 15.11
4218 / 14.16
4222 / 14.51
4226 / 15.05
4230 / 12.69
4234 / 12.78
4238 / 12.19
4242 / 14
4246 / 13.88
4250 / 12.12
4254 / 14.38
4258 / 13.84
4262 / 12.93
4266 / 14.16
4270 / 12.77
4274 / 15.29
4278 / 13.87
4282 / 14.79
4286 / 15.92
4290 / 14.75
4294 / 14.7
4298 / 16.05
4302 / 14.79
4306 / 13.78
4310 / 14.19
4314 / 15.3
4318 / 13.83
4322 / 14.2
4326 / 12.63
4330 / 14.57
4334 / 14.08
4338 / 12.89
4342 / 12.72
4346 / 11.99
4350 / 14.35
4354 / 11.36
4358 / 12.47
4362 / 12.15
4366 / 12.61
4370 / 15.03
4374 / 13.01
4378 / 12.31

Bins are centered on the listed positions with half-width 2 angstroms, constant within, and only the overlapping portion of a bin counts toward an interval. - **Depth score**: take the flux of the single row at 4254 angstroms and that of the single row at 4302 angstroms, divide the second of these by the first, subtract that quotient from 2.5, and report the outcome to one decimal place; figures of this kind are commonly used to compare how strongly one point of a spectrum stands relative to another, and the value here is 1.5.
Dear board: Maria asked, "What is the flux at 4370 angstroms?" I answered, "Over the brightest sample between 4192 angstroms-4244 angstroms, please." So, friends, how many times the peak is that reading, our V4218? 0.99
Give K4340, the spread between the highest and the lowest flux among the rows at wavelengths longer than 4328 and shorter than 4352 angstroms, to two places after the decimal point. 2.58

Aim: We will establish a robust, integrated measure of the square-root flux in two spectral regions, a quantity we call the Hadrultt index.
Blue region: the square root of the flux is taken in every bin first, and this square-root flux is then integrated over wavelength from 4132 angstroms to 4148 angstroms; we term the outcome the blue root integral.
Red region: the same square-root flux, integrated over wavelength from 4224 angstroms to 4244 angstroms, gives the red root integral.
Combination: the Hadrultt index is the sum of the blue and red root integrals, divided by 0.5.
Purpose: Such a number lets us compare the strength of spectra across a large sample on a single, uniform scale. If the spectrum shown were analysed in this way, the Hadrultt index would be 226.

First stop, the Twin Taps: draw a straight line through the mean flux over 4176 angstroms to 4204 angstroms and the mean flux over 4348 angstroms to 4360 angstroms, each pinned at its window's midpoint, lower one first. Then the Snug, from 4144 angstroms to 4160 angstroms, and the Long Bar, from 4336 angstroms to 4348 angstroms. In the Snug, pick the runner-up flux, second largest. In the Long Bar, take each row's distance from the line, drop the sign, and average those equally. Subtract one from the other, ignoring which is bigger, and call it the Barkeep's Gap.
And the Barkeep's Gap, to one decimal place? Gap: 9.9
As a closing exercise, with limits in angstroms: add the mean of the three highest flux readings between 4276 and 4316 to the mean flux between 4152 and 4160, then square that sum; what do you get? 672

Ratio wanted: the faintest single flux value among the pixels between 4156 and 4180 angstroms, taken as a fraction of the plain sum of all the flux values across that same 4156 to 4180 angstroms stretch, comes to 0.07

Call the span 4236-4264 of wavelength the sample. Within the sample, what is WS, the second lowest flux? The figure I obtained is 12.19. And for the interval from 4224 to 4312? 12.19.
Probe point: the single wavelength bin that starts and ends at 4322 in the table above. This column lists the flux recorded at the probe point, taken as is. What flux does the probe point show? 14.2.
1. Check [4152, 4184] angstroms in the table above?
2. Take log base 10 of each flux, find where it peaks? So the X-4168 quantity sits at 4182 angstroms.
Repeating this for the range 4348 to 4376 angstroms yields 4370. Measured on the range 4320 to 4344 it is 4330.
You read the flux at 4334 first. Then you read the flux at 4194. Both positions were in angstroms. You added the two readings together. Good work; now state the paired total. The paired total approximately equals 28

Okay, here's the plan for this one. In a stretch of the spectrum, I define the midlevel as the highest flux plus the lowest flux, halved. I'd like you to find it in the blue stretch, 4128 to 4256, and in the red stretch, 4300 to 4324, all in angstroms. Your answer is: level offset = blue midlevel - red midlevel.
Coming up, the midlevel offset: -6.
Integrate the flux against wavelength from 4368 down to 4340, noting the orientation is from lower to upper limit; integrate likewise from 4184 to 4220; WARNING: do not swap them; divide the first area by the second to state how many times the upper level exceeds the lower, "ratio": 0.7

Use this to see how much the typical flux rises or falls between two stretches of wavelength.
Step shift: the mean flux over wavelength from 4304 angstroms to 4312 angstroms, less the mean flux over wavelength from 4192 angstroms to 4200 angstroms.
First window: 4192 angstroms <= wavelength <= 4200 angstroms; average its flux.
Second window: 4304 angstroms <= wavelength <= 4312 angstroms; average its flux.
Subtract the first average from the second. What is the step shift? -1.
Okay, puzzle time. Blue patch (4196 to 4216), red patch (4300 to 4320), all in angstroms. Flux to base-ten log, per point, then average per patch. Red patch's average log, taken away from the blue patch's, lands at 0.00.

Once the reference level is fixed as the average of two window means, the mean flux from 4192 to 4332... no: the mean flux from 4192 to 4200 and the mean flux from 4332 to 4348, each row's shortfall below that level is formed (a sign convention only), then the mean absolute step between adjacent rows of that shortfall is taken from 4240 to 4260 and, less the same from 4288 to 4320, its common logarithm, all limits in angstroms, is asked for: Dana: -0.66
